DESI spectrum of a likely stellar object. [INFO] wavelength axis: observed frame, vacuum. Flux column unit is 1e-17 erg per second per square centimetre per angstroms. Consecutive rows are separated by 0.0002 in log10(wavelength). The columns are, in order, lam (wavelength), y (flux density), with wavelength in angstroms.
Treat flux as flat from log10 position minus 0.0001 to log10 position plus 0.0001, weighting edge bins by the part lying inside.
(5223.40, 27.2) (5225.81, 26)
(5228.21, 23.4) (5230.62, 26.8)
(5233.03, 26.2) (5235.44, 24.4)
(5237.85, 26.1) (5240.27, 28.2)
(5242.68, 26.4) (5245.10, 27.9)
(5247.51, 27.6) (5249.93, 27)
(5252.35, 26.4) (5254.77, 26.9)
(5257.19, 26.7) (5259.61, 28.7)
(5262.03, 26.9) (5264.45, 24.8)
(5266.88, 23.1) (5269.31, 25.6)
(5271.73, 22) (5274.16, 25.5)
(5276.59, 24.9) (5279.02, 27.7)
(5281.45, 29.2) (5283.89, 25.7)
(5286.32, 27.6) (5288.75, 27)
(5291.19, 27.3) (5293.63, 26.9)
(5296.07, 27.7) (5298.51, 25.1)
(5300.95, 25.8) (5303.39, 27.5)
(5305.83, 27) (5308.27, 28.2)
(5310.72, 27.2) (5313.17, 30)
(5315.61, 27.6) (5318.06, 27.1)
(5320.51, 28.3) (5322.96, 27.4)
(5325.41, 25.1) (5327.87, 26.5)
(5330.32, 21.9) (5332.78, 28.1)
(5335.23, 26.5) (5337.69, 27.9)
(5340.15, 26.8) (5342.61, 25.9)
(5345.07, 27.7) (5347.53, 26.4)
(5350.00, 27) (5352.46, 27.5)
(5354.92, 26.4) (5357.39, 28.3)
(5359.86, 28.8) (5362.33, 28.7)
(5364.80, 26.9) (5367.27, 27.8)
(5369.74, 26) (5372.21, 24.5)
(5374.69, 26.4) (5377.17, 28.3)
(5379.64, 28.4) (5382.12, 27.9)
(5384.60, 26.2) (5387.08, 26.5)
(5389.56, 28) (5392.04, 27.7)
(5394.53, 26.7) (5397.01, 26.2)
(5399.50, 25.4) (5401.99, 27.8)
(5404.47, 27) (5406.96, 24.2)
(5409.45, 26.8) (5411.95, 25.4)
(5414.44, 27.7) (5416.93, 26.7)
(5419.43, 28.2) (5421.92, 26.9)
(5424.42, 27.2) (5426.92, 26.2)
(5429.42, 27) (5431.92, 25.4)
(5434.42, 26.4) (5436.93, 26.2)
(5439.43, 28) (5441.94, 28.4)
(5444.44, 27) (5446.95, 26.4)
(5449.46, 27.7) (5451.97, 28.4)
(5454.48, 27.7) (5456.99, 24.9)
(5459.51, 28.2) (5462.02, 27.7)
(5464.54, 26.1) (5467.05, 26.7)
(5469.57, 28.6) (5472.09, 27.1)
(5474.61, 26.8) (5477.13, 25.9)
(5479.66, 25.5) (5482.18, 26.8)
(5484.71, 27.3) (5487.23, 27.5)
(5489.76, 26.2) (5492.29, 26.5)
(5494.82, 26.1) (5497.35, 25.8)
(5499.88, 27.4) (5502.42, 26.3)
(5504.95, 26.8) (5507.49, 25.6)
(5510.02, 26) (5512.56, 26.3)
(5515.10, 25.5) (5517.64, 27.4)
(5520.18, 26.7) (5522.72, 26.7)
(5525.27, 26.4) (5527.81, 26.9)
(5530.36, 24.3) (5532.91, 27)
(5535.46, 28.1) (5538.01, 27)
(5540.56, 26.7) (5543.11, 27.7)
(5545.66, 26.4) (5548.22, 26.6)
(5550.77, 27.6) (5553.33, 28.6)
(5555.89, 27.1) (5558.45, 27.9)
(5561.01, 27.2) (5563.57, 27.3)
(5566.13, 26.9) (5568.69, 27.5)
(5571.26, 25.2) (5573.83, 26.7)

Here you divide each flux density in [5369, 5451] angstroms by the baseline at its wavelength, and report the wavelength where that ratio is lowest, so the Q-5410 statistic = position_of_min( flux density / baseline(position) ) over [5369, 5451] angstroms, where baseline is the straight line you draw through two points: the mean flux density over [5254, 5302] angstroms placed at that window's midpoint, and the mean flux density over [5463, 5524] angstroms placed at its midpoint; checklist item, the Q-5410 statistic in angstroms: 5406.96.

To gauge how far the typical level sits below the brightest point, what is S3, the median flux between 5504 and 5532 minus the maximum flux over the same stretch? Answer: -1.0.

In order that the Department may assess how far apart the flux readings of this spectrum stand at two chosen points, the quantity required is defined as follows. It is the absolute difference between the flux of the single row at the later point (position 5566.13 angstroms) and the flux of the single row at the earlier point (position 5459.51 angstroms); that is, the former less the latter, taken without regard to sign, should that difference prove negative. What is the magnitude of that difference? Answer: 1.3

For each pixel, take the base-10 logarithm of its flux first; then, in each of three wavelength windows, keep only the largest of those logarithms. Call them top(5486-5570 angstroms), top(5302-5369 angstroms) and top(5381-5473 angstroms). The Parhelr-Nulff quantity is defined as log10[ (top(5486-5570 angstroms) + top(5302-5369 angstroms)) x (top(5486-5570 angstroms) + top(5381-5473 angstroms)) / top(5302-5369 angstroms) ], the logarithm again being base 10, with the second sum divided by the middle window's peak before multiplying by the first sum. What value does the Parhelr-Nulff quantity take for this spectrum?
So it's 0.762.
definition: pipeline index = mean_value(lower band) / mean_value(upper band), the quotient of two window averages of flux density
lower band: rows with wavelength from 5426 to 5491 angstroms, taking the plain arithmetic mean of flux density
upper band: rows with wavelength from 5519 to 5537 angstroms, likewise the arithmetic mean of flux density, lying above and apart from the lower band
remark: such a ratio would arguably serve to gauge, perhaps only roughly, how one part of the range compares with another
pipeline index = 1.01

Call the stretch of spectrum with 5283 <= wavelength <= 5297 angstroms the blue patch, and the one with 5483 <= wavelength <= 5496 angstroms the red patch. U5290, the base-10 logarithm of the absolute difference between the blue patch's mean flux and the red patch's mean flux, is -0.5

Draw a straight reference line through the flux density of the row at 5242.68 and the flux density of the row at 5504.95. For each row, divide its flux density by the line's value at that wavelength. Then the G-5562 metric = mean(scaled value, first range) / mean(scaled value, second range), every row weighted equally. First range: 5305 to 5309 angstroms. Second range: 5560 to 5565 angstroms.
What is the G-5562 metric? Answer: 1.03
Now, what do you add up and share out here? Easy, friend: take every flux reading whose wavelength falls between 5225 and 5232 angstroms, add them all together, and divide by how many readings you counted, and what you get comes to 25.4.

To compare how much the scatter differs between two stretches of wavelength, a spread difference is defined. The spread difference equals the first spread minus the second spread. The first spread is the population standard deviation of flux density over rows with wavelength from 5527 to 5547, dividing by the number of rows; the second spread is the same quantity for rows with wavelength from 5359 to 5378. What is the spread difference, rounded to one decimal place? -0.3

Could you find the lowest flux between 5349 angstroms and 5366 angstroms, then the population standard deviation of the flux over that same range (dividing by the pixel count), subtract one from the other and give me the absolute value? 25.5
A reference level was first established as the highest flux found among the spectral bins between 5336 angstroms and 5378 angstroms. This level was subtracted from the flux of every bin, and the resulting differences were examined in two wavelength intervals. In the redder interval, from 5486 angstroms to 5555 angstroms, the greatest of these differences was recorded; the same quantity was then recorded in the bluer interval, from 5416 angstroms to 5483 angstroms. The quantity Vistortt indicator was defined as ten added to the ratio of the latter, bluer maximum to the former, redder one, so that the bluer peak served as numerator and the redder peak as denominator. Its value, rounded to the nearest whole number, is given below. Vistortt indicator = 11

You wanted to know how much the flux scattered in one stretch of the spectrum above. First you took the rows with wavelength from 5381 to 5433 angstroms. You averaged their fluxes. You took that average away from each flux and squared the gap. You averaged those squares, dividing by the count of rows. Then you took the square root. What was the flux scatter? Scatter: 1.0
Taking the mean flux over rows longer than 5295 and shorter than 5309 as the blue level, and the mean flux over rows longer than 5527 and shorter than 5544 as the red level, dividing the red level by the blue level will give 1.00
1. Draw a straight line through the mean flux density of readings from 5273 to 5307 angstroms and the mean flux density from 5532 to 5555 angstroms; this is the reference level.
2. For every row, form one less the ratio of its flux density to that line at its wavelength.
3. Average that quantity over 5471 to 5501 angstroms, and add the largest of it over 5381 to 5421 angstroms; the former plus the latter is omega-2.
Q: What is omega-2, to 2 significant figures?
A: 0.13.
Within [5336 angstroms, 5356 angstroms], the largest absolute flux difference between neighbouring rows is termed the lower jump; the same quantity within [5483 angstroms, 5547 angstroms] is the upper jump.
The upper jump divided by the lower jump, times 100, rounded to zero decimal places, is 150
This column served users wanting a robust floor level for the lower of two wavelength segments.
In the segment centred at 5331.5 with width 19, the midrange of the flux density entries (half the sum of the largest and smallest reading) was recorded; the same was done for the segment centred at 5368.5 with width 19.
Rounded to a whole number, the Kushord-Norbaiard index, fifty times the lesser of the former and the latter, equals 1250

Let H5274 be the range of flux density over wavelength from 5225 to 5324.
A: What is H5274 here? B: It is 8.0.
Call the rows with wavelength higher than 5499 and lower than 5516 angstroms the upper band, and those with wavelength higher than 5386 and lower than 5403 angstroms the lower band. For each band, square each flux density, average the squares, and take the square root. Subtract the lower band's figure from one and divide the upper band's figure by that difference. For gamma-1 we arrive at -1.01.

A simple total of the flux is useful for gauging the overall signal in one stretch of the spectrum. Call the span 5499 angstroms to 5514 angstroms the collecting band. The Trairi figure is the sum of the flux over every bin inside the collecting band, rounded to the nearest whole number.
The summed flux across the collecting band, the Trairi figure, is 158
